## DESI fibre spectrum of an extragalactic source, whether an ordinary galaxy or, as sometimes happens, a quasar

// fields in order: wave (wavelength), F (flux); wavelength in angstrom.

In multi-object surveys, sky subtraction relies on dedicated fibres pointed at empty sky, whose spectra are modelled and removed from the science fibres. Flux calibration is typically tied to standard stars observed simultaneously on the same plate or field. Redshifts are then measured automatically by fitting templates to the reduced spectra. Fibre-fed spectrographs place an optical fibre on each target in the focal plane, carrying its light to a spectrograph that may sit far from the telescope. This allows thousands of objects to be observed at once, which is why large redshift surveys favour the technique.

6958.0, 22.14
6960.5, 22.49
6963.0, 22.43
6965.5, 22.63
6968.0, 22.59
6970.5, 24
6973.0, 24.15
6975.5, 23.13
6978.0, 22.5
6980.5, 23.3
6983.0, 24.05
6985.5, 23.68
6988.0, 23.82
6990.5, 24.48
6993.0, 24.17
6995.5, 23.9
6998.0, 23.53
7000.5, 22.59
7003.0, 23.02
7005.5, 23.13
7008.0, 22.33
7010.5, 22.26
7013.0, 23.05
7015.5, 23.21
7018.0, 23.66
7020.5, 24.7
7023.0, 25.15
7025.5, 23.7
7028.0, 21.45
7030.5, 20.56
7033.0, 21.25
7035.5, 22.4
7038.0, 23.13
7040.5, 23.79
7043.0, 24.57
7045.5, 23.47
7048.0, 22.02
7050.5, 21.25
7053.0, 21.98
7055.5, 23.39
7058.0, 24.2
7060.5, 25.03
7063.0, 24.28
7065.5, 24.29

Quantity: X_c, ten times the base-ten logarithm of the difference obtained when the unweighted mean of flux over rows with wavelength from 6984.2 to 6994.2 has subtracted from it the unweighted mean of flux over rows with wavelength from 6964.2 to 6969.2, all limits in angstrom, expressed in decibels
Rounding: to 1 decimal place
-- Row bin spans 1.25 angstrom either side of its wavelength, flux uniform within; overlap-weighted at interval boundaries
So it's 1.5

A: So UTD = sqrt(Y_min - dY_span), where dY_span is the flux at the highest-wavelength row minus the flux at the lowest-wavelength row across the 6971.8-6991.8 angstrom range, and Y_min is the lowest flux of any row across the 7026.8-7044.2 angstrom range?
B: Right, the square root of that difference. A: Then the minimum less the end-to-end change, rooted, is 4.50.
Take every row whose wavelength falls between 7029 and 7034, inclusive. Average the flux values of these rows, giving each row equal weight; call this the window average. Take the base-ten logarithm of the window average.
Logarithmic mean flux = 1.320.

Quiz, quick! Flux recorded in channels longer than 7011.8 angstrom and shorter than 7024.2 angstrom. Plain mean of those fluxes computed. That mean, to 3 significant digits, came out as 24.0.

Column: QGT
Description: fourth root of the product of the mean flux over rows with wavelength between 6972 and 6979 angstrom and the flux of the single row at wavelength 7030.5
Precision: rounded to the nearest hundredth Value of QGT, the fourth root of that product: 4.68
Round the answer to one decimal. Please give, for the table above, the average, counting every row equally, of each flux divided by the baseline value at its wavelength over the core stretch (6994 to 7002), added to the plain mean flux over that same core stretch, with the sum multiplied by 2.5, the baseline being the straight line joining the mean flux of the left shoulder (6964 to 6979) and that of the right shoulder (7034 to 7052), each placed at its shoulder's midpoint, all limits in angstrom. 60.9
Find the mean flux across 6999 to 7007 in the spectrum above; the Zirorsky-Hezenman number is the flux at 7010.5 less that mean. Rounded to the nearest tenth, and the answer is -0.7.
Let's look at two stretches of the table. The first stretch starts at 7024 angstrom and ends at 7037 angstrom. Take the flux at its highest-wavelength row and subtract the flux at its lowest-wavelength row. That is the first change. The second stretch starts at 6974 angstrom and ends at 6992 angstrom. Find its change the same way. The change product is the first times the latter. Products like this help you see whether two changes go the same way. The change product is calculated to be -1.8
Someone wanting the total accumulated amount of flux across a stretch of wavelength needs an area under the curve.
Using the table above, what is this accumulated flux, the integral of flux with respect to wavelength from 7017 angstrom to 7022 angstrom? 121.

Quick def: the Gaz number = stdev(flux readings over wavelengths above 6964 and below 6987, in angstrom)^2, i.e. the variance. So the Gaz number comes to 0.4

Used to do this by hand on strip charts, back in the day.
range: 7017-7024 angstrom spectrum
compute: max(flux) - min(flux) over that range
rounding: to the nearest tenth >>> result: 1.5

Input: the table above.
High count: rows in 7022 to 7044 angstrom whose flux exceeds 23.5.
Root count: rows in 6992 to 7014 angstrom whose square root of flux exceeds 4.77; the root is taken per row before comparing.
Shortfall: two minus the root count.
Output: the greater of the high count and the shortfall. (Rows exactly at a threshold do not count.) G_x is 4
